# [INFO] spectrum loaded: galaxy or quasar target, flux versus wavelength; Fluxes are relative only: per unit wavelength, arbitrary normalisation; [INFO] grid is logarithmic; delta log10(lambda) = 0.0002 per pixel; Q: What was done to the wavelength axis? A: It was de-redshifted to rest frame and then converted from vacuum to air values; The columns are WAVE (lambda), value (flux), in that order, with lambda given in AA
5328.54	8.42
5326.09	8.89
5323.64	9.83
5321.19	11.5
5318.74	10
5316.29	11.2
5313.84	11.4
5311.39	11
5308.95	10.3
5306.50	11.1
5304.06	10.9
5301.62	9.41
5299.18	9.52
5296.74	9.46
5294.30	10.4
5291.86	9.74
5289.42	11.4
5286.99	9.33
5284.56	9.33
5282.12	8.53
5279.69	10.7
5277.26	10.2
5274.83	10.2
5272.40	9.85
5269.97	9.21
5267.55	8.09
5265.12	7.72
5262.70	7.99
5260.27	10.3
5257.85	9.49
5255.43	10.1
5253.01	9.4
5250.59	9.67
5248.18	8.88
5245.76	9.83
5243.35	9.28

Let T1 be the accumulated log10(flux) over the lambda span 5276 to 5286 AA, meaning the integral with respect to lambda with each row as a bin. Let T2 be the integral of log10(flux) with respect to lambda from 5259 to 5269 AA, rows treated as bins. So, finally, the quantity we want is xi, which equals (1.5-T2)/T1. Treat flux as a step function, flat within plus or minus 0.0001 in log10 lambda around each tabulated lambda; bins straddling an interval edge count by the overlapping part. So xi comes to -0.79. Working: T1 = 9.8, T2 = 9.3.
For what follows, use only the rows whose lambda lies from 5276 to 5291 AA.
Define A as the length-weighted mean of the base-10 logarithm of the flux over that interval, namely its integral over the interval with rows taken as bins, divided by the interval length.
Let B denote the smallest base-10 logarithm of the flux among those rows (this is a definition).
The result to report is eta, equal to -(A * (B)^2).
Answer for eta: -0.862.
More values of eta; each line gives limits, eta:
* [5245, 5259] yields -0.881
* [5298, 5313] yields -0.963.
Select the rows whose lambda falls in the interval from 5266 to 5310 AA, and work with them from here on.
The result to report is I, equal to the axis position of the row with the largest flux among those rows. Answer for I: 5289.42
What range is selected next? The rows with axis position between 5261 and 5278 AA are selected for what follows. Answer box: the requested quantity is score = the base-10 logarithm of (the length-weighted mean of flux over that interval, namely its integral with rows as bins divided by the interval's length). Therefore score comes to 0.96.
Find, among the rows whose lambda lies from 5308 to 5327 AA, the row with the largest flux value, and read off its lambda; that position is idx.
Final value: 5321.19 AA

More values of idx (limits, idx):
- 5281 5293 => 5289.42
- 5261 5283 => 5279.69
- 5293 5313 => 5306.50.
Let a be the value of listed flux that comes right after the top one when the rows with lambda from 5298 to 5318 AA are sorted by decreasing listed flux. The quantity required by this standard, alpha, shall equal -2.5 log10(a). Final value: -2.62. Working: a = 11.2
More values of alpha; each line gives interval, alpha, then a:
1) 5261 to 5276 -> -2.48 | 9.85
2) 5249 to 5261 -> -2.51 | 10.1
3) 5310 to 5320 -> -2.62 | 11.2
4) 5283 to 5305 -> -2.59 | 10.9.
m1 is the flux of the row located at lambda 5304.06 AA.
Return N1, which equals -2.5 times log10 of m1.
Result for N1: -2.59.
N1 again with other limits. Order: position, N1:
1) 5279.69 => -2.57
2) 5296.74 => -2.44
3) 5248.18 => -2.37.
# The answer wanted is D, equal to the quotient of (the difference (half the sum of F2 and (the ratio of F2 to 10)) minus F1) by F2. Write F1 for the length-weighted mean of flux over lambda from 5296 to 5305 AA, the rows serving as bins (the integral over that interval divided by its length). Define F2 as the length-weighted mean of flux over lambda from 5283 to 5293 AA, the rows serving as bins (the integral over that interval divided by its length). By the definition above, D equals -0.44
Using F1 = 9.8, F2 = 9.90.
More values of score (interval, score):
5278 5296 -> 1.00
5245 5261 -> 0.98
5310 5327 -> 1.02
